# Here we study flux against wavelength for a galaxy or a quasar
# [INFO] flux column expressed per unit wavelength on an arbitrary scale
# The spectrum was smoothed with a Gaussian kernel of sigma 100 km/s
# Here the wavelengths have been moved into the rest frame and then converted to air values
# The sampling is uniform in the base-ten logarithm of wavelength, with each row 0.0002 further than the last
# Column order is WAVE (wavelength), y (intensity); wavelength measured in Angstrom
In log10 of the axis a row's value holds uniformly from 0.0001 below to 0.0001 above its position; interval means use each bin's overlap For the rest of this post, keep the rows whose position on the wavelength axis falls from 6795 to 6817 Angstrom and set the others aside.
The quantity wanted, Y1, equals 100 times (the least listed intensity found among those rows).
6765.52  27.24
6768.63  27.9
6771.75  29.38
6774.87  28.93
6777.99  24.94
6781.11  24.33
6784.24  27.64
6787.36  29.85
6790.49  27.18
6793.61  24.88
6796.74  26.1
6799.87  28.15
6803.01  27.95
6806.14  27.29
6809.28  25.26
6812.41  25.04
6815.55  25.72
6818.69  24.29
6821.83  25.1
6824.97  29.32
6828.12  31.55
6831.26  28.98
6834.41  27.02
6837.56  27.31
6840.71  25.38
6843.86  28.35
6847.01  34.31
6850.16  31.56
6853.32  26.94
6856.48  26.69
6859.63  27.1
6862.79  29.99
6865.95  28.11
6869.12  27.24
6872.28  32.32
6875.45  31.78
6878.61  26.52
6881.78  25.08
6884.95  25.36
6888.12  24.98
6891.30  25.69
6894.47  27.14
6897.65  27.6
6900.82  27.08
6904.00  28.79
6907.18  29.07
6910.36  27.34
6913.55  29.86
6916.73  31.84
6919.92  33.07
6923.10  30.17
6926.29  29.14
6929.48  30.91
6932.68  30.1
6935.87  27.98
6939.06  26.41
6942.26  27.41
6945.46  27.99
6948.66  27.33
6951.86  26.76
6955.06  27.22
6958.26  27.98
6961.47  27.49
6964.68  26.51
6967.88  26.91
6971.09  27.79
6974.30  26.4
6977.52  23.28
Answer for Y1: 2504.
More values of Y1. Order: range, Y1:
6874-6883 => 2508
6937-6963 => 2641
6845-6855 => 2694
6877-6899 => 2498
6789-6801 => 2488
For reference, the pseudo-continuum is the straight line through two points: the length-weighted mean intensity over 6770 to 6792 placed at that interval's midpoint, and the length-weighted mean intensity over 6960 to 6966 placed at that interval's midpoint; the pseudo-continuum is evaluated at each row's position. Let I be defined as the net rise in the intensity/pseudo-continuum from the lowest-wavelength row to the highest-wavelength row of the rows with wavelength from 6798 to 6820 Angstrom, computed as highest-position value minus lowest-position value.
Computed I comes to -0.14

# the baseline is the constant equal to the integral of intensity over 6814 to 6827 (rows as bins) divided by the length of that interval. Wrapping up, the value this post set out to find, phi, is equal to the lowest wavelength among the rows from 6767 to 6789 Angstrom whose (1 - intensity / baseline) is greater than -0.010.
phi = 6777.99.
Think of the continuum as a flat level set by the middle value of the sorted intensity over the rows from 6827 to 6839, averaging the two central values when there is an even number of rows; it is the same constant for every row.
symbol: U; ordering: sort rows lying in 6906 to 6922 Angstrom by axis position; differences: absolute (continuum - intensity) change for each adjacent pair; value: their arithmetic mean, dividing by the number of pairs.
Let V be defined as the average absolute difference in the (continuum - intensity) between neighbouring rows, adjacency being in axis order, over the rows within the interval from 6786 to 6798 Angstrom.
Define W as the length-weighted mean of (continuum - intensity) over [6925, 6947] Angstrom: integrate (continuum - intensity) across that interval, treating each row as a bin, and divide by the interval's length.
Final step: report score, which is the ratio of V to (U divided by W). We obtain -0.5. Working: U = 1.9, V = 2.1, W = -0.4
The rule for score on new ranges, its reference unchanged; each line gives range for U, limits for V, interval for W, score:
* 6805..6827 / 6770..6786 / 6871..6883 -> -1.1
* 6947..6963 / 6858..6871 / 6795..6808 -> 2.8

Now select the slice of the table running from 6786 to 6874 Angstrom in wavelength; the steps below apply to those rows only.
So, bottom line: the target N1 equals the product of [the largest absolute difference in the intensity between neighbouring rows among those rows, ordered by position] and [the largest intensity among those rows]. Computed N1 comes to 204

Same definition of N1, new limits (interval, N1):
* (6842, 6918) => 204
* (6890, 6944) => 96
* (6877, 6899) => 40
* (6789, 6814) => 65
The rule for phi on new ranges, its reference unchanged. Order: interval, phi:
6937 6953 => 6939.06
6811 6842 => 6812.41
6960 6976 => 6964.68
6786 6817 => 6793.61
